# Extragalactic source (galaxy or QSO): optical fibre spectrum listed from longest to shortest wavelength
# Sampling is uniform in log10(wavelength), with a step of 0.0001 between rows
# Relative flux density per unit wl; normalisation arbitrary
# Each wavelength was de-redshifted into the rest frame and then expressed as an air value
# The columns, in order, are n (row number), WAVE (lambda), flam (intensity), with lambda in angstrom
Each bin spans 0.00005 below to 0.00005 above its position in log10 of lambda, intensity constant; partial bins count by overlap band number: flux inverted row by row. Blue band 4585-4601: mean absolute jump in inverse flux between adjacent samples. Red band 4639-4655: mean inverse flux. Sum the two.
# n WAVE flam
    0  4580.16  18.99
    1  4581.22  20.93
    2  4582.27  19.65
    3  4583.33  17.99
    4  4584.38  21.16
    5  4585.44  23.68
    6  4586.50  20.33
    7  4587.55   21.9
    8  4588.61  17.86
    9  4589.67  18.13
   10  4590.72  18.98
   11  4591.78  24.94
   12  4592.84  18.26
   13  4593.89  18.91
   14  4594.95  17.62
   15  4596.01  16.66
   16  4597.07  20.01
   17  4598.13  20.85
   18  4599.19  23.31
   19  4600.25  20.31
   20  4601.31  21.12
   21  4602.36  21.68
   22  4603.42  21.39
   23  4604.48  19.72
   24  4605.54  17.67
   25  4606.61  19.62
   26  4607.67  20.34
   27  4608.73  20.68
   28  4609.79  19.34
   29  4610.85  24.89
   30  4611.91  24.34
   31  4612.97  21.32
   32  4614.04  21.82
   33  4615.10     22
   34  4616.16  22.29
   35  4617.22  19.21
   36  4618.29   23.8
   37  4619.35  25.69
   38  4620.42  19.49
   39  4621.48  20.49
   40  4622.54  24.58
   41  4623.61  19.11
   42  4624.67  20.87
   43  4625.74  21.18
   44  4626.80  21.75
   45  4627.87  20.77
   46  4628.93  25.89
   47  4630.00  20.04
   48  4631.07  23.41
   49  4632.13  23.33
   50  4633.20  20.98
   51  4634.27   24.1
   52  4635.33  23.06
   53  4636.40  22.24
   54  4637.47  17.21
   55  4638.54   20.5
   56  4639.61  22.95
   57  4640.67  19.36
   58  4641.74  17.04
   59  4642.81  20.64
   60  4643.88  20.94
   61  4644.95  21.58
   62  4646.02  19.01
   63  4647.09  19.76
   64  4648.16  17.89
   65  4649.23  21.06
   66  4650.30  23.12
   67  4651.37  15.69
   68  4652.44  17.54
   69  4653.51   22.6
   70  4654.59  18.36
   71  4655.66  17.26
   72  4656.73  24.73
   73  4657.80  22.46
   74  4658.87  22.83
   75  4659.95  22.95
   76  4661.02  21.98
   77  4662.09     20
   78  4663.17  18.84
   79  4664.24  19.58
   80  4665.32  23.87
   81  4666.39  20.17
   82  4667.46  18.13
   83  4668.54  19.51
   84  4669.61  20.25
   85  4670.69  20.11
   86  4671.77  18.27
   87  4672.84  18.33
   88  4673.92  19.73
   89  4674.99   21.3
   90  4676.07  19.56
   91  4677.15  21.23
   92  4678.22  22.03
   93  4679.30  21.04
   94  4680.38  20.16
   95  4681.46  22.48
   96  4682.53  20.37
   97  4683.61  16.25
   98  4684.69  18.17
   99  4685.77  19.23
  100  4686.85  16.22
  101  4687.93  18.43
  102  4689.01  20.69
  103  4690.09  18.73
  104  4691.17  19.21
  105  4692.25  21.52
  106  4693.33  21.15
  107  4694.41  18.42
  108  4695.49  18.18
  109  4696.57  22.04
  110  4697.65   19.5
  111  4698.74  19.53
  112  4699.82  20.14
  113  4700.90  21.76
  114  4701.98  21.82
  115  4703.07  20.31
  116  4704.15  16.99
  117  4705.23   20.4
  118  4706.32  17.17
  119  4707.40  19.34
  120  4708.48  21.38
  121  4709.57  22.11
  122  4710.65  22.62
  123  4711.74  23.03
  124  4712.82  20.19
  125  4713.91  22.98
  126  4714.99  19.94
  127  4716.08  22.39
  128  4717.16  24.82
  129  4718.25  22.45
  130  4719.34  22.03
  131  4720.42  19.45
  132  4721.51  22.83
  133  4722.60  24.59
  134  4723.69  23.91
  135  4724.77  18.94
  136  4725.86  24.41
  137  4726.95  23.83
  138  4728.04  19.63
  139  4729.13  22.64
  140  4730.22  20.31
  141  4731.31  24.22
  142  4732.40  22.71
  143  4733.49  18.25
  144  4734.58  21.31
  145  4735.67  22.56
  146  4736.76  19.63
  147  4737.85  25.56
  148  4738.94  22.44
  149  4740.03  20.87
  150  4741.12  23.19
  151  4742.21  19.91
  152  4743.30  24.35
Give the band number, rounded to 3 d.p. 0.057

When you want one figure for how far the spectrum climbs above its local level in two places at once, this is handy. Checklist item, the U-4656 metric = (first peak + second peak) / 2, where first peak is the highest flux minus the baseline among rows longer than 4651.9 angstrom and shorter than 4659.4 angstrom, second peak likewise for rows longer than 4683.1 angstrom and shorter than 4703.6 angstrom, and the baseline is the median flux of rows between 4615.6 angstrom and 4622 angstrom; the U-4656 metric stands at 2.0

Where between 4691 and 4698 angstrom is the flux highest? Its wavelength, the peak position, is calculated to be 4696.57 angstrom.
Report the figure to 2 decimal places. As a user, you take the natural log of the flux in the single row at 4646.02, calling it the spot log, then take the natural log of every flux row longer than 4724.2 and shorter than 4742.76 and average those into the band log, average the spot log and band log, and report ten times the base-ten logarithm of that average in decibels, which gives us 4.79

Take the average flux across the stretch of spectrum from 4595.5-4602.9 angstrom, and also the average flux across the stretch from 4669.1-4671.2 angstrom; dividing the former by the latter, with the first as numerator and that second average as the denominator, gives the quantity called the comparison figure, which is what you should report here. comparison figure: 1.02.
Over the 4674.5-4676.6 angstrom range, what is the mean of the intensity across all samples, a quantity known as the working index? 20.4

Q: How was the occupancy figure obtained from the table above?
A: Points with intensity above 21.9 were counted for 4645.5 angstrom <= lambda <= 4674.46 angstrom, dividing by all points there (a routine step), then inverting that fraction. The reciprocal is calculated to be 3.4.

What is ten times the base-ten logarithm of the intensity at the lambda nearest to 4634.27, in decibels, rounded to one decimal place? 13.8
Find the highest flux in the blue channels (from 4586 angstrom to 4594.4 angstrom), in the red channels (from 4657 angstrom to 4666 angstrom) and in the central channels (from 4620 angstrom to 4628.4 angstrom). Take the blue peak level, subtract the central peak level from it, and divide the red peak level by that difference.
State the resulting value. 66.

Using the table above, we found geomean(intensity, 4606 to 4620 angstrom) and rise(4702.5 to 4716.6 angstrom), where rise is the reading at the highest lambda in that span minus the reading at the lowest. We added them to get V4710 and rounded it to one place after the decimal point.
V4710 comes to 23.9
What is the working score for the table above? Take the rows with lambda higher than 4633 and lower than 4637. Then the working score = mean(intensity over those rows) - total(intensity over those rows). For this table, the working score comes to -68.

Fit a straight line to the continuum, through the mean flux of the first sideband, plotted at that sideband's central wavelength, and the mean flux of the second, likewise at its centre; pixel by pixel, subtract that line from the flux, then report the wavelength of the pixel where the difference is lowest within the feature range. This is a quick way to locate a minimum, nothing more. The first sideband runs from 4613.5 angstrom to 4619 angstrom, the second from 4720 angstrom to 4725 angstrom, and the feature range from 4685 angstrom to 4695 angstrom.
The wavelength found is 4686.85 angstrom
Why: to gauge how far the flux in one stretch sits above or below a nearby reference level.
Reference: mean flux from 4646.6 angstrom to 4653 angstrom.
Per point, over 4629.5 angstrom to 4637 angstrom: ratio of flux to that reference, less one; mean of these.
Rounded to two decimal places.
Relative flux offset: 0.17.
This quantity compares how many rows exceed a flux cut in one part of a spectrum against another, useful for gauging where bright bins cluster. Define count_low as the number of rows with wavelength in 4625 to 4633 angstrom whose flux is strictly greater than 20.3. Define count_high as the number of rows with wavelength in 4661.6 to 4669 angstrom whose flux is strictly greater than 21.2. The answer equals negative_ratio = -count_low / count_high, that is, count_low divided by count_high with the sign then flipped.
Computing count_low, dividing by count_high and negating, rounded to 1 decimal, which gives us -6.0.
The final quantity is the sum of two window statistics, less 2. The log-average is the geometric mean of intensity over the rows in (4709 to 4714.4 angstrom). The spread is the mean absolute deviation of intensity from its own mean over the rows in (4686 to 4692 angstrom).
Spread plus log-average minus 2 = 21.2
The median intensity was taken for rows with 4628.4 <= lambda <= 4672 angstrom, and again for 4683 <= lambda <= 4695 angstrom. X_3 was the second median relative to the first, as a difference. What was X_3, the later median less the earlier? -1.8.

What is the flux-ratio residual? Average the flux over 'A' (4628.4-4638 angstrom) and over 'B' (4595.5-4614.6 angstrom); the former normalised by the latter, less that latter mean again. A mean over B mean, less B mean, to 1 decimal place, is -19.8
